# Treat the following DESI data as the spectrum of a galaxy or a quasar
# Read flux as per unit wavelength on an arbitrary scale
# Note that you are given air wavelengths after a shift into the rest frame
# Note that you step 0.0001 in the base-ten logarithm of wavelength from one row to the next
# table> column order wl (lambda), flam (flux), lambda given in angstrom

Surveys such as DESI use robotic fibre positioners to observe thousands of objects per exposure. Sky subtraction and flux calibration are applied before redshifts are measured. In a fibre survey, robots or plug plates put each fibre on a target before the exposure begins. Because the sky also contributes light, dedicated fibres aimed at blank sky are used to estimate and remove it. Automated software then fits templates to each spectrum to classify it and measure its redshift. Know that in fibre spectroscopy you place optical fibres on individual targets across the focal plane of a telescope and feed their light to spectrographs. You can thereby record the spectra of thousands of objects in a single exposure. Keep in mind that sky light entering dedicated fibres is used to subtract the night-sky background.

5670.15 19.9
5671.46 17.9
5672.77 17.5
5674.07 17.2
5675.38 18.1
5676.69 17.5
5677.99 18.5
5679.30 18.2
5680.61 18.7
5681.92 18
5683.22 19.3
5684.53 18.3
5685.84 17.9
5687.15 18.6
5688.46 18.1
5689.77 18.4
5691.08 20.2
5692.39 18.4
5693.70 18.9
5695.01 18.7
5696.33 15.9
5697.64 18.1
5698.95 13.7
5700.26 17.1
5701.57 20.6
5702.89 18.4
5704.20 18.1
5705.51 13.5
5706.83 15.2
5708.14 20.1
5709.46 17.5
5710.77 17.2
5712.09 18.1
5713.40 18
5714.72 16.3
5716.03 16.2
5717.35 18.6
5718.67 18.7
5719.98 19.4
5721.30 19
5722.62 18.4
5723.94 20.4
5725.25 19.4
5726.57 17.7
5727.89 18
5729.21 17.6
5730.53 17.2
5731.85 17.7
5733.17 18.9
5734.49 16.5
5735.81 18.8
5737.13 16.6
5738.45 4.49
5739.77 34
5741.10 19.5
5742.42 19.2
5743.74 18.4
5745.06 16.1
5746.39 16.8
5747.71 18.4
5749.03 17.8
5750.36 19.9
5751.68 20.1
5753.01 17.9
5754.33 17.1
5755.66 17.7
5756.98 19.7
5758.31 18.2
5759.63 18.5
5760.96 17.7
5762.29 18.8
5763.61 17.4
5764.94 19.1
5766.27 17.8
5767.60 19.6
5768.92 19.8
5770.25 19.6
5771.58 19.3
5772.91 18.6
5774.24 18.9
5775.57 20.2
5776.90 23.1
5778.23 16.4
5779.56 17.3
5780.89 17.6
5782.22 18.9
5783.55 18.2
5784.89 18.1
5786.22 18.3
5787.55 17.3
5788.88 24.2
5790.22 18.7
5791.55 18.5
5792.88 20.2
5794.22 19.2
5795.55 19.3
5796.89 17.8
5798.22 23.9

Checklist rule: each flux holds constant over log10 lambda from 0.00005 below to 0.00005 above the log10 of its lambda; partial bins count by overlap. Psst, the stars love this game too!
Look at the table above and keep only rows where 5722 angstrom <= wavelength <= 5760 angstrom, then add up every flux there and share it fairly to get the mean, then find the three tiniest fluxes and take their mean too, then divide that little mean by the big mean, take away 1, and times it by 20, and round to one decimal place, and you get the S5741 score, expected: -6.5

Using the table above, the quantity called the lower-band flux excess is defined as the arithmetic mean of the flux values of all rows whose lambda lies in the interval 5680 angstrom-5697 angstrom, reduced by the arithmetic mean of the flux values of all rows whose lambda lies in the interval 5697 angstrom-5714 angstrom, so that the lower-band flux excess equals 1.06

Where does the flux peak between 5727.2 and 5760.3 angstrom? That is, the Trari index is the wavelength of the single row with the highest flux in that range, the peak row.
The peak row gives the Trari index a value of 5739.77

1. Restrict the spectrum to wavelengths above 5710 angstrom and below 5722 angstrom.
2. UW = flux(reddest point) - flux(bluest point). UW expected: 1.8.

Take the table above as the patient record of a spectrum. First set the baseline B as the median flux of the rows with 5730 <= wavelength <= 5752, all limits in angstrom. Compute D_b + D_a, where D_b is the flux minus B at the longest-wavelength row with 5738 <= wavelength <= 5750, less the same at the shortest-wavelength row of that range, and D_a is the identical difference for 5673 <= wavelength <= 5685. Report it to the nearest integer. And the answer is 14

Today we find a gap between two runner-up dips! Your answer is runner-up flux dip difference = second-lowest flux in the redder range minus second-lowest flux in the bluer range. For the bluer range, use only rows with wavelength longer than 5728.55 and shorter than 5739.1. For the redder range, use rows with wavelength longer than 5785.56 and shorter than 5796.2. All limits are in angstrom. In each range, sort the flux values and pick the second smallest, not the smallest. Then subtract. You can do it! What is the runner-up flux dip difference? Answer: 1.8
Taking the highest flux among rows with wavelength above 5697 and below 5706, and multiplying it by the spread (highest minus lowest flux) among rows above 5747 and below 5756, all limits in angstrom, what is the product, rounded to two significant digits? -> 62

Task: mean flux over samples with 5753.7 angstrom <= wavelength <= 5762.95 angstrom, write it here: 18.2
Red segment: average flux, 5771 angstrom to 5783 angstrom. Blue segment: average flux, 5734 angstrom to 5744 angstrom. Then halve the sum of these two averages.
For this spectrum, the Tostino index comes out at 18.7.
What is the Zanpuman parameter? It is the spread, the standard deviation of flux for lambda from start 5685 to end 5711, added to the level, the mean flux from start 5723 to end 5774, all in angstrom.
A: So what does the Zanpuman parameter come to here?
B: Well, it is 20.3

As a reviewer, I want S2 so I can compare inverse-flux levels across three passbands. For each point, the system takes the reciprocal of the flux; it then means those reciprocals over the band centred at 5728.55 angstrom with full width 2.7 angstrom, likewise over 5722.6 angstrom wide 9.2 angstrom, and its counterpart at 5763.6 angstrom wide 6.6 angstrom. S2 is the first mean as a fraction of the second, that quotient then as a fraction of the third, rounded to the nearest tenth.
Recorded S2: 19.3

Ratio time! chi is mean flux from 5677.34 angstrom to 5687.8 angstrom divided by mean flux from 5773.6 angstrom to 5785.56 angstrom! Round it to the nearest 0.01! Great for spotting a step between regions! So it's 0.98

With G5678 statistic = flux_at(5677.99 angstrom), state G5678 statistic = 18.5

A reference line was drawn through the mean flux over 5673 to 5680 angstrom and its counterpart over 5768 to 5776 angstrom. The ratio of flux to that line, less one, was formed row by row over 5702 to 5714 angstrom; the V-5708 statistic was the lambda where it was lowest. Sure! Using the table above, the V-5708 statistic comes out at 5705.51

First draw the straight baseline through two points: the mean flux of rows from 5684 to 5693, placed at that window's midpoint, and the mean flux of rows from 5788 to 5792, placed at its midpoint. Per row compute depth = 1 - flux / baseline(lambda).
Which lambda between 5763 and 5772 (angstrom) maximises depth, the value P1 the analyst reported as 5763.61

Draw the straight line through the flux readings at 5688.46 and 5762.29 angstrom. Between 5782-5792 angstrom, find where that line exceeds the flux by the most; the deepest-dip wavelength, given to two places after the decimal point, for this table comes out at 5787.55 angstrom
